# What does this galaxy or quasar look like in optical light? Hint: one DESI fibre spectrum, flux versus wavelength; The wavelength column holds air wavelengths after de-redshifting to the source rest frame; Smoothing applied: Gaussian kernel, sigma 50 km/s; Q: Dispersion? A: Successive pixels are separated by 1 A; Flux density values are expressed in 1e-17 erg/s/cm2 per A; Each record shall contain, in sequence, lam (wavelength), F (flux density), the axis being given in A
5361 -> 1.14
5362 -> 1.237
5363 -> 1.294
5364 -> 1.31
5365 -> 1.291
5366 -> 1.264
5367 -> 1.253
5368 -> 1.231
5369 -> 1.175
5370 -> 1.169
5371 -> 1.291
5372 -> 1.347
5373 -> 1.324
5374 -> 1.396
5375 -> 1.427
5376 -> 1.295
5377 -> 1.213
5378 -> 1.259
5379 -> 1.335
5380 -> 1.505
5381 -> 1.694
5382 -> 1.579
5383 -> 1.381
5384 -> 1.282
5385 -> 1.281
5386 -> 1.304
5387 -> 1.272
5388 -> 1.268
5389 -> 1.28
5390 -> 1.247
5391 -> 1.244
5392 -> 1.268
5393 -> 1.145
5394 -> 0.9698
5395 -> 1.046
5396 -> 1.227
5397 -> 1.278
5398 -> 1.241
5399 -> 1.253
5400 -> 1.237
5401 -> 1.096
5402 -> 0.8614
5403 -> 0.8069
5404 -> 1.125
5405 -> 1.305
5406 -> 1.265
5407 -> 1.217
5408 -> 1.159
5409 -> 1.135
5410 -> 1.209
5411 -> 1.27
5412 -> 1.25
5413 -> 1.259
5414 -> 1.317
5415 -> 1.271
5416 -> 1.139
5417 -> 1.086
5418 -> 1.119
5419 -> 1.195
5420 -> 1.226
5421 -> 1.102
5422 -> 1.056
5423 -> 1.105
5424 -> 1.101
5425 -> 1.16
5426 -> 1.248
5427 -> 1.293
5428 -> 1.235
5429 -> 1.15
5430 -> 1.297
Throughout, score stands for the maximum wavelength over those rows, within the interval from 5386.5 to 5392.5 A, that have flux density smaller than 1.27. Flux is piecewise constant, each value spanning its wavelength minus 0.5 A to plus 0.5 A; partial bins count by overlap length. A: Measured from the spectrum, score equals 5392 A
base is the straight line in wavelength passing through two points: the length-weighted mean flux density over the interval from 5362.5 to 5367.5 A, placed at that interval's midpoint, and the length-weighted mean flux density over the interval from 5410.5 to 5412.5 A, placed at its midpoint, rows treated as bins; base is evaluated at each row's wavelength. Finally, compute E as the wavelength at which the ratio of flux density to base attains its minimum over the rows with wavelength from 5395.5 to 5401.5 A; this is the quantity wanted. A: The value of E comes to 5401 A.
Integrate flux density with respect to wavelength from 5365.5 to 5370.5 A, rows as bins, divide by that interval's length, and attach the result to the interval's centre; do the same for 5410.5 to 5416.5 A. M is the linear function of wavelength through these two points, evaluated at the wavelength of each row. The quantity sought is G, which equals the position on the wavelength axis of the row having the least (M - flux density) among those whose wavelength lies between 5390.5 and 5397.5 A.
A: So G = 5397 A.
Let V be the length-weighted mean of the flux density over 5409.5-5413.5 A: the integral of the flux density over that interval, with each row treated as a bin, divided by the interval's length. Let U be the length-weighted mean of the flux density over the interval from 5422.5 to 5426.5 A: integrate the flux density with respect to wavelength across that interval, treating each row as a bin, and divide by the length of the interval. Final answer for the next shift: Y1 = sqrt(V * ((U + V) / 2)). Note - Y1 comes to 1.22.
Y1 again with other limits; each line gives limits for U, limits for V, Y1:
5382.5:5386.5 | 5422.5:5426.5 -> 1.19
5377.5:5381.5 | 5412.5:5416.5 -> 1.30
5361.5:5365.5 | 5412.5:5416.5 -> 1.26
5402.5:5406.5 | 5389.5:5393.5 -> 1.20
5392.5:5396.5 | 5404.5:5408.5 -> 1.20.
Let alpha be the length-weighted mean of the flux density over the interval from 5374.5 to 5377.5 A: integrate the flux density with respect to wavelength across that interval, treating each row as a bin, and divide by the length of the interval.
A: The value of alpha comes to 1.31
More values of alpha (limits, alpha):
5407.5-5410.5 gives 1.17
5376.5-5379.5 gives 1.27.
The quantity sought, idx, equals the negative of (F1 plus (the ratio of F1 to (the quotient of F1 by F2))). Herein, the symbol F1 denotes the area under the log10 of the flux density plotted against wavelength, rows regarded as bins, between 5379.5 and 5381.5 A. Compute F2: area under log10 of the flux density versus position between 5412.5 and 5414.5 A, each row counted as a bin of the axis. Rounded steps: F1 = 0.4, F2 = 0.220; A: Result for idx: -0.63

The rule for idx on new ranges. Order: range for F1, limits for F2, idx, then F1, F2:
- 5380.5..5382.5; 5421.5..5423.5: -0.49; 0.4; 0.067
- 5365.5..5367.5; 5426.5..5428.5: -0.40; 0.2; 0.203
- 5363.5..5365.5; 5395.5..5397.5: -0.42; 0.2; 0.195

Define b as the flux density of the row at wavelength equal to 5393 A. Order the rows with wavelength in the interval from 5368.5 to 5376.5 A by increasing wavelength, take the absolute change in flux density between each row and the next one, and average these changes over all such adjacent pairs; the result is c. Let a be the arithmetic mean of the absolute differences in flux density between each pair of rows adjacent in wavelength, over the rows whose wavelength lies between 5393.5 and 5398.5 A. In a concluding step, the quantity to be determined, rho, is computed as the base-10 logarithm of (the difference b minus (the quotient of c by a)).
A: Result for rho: -0.38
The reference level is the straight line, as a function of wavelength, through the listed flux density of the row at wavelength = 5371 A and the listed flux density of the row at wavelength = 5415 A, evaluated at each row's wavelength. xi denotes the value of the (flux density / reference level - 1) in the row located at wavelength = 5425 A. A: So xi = -0.084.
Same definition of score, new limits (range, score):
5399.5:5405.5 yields 5404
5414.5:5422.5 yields 5422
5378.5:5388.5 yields 5388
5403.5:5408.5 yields 5408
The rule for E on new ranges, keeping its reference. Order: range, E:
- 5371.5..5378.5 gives 5377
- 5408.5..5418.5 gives 5417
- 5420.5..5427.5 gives 5422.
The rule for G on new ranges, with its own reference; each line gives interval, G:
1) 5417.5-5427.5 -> 5427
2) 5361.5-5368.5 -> 5364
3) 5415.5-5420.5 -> 5420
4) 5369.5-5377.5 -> 5375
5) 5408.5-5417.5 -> 5414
